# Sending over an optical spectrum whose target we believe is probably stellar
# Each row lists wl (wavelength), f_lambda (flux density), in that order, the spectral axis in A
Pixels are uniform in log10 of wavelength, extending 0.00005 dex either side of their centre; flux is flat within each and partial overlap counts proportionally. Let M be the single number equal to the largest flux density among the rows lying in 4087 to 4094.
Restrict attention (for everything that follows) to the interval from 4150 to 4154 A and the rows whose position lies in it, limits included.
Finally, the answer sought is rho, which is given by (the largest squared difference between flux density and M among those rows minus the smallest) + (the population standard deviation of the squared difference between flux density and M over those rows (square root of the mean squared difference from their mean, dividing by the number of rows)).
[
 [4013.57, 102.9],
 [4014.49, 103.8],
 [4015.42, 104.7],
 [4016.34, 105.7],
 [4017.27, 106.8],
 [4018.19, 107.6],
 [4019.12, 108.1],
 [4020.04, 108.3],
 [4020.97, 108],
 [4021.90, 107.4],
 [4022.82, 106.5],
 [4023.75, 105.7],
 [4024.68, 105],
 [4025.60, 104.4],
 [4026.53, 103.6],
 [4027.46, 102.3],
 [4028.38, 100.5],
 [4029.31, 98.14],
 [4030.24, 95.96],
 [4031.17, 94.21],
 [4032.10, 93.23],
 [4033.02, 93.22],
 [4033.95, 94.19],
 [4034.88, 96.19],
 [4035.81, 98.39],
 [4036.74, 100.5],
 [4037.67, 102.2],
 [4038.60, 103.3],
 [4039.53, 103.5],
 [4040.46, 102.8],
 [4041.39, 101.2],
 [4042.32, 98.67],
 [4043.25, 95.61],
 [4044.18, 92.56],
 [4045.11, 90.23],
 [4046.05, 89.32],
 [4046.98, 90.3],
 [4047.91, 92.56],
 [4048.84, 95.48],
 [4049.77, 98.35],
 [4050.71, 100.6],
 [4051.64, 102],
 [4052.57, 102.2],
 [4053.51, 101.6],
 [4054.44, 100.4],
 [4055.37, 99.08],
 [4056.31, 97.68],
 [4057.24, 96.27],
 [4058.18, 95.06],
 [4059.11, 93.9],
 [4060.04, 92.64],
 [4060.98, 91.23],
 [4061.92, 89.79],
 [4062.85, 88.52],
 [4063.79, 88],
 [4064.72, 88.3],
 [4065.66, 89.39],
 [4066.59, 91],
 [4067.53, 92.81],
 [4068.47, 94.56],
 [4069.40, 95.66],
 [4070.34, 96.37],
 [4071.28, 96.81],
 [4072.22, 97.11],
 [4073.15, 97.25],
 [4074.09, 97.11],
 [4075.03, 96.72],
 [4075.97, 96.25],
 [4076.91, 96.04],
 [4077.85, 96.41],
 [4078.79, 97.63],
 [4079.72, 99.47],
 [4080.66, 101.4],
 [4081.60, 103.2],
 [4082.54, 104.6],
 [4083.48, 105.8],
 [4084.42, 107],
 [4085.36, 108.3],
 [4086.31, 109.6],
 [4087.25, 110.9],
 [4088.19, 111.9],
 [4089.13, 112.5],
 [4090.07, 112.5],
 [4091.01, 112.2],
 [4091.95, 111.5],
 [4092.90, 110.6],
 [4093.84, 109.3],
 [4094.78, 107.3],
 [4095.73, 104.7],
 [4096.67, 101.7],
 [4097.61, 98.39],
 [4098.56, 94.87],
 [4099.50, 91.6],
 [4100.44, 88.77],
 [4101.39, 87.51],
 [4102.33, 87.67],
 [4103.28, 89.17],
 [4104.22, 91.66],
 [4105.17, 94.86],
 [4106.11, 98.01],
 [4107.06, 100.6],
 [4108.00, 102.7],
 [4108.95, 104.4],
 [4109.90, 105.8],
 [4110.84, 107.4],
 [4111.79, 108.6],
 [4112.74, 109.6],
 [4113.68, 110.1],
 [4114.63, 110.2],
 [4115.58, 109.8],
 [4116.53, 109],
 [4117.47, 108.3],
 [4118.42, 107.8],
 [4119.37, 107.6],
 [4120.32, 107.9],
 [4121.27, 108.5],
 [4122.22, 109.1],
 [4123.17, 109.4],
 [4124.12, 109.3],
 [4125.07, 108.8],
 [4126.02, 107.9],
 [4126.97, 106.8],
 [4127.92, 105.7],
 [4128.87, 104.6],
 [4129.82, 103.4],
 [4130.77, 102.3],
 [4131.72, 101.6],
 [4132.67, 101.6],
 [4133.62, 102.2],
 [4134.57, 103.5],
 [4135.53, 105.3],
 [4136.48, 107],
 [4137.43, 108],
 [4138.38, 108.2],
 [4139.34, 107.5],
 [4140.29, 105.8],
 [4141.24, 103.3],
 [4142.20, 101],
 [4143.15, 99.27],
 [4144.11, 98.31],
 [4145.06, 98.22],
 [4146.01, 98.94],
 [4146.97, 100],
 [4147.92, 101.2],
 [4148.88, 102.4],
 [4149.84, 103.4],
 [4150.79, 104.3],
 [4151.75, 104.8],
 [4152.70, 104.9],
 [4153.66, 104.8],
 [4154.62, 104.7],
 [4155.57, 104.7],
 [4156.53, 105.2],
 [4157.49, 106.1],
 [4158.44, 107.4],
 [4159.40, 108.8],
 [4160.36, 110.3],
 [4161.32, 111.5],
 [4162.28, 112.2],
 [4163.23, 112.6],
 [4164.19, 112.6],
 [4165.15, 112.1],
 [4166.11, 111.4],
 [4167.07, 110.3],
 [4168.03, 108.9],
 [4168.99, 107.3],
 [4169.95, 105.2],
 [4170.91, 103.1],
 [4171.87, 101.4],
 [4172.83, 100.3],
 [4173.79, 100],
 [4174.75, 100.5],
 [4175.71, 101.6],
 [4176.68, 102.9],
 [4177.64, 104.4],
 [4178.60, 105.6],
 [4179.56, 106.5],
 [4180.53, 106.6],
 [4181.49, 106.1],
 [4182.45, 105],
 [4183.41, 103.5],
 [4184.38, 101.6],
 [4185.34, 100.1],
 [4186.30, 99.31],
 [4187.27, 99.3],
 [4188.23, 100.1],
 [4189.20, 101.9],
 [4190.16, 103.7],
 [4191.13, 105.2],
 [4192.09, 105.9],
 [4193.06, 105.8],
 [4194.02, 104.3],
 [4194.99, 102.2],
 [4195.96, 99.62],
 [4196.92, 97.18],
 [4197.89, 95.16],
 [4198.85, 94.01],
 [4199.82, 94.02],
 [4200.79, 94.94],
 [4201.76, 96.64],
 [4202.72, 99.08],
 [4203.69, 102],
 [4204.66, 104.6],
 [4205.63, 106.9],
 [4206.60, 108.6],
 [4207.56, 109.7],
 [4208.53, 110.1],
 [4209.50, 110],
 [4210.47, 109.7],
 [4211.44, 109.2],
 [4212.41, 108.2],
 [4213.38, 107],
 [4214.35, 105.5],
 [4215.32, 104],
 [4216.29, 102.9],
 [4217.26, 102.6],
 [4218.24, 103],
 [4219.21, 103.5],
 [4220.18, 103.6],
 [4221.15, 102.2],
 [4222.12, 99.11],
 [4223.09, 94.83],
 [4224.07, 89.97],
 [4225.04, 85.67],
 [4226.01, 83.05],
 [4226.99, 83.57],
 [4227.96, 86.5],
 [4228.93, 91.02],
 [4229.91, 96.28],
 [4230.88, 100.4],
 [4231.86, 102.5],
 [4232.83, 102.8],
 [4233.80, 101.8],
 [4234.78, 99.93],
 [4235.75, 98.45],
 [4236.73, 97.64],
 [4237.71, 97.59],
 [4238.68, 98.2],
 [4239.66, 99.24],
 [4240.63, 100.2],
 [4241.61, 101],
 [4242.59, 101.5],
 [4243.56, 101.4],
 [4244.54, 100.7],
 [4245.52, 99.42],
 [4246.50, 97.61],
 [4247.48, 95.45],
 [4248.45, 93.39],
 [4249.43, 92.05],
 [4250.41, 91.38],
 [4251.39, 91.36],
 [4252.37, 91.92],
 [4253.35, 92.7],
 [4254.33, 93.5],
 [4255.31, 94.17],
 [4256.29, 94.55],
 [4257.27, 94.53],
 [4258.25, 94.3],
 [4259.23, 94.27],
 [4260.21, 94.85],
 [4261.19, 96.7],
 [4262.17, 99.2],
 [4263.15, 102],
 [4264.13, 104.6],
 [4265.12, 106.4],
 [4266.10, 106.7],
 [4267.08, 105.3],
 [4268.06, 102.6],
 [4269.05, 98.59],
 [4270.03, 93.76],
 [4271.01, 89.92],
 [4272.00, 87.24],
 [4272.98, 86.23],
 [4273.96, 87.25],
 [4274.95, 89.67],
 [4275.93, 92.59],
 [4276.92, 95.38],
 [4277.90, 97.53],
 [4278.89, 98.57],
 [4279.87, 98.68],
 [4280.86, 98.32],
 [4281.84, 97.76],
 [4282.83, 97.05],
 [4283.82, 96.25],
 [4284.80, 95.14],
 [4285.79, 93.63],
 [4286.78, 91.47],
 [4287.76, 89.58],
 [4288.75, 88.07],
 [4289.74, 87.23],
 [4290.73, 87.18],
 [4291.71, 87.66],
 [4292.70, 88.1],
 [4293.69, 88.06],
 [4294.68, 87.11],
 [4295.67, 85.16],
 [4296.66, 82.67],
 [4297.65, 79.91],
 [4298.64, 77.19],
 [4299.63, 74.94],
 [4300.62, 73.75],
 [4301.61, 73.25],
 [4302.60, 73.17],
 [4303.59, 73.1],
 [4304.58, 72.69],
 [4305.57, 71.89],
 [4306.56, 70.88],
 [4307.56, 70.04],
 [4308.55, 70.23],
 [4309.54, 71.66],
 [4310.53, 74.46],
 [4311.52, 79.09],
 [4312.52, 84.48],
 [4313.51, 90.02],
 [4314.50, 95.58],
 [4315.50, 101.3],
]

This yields 13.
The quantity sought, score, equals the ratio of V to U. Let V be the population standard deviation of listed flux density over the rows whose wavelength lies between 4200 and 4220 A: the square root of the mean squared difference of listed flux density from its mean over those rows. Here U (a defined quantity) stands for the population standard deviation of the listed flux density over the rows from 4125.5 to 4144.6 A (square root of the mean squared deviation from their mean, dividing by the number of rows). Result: 1.5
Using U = 2.90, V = 4.3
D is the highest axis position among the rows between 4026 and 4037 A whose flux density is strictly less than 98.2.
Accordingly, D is 4034.88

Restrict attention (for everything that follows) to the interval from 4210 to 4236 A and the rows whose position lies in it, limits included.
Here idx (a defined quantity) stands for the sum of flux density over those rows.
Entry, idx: 2677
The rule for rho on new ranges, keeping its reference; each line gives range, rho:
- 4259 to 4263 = 216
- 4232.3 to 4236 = 143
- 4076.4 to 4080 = 141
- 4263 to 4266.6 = 107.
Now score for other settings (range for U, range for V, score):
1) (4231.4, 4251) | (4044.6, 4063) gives 1.4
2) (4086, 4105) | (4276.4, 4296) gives 0.5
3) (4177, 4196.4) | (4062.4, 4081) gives 1.5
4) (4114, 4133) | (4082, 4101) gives 2.6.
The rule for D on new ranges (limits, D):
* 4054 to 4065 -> 4064.72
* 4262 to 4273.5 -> 4272.98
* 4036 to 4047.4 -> 4046.98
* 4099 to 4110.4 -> 4106.11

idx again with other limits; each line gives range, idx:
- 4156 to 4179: 2562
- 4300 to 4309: 649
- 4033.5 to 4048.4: 1552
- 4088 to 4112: 2646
